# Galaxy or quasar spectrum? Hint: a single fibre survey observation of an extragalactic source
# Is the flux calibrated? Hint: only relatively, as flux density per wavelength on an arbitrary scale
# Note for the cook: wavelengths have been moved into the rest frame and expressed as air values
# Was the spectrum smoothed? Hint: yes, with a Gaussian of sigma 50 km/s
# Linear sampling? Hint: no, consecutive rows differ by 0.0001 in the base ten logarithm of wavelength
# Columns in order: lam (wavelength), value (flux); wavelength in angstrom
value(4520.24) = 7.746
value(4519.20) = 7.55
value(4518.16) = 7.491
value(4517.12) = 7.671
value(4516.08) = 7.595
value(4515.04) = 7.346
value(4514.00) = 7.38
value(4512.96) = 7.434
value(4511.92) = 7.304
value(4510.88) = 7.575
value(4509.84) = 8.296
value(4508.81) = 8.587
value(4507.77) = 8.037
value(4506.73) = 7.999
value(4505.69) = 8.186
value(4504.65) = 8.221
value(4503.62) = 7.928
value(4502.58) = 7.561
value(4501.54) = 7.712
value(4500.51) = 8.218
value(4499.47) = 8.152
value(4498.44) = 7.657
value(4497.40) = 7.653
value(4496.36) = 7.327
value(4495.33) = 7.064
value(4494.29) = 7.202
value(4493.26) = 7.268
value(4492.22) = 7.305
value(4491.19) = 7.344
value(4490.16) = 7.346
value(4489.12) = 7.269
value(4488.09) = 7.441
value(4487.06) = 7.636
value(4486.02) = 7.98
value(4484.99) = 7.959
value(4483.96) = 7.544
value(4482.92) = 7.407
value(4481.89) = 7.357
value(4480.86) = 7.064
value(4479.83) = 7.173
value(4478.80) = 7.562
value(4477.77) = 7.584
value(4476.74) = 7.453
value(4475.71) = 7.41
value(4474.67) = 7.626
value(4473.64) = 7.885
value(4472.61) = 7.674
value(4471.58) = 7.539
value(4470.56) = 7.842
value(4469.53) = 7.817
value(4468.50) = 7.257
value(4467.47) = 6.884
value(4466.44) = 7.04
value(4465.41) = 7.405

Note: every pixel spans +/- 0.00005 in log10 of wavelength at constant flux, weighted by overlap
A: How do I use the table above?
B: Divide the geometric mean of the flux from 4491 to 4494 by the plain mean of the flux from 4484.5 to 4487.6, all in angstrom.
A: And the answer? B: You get 0.930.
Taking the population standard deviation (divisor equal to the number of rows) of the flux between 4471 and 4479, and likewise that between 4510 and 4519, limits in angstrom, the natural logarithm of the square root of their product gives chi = -2.0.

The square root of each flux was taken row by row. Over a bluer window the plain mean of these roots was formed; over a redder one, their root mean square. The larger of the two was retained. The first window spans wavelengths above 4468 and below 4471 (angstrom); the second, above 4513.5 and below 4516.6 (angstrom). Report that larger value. 2.76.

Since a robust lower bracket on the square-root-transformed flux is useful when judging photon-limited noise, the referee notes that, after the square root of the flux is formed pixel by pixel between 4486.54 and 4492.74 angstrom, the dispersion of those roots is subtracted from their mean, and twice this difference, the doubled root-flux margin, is 5.39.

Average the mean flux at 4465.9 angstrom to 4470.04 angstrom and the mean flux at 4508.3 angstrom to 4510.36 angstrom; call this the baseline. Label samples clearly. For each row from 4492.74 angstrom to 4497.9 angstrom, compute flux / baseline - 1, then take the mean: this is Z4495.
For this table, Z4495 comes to -0.07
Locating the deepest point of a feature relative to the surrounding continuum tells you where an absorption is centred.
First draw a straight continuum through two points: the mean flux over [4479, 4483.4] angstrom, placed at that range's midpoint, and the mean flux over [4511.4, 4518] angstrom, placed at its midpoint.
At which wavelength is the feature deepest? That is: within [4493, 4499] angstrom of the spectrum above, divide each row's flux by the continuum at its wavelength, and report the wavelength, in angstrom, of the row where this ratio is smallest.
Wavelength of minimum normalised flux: 4495.33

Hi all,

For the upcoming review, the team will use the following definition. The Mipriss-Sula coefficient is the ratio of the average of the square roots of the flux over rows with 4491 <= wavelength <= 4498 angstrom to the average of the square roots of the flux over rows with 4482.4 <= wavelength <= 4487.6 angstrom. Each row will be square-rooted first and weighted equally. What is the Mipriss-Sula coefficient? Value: 0.974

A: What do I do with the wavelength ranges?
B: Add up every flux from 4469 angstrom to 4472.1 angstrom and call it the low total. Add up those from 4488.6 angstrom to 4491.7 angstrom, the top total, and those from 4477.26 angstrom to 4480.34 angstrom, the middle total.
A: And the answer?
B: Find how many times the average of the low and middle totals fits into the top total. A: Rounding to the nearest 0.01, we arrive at 0.96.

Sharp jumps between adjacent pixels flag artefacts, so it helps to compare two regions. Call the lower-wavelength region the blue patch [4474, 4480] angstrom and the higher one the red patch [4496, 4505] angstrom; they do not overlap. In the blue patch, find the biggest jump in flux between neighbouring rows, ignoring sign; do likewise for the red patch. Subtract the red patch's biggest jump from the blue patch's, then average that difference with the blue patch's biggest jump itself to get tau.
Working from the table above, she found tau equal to 0.14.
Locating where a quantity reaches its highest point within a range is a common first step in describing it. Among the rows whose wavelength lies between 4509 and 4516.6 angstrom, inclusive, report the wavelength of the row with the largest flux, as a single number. 4509.84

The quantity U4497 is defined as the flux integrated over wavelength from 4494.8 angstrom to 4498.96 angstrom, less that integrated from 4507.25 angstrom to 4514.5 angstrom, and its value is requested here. -26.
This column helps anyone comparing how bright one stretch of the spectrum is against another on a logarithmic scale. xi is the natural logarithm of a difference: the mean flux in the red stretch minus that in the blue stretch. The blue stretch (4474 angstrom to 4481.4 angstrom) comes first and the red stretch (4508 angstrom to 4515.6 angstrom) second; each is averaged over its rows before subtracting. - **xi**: -1.2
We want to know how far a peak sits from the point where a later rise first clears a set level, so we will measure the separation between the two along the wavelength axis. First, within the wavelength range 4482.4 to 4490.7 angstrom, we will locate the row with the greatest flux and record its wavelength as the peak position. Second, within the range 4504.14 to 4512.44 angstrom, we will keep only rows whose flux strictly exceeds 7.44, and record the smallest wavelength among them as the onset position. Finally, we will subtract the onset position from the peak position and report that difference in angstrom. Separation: -18.6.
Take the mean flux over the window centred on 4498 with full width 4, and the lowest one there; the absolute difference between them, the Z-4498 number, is 0.37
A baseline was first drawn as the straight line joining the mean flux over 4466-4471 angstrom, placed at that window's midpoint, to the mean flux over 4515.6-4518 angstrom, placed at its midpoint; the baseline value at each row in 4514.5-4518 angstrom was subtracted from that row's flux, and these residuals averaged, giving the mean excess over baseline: -0.1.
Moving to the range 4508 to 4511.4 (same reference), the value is 0.6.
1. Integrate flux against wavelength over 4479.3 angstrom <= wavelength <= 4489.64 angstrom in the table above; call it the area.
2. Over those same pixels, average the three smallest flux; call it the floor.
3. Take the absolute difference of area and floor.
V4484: 70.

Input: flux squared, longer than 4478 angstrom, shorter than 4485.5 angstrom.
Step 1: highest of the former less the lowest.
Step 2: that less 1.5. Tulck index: 12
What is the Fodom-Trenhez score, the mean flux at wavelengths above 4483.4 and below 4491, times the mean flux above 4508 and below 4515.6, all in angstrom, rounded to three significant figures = 58.5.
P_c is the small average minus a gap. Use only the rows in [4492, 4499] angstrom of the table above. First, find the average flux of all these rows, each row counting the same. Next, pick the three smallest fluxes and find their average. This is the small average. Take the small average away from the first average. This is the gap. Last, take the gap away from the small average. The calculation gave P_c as 7.00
